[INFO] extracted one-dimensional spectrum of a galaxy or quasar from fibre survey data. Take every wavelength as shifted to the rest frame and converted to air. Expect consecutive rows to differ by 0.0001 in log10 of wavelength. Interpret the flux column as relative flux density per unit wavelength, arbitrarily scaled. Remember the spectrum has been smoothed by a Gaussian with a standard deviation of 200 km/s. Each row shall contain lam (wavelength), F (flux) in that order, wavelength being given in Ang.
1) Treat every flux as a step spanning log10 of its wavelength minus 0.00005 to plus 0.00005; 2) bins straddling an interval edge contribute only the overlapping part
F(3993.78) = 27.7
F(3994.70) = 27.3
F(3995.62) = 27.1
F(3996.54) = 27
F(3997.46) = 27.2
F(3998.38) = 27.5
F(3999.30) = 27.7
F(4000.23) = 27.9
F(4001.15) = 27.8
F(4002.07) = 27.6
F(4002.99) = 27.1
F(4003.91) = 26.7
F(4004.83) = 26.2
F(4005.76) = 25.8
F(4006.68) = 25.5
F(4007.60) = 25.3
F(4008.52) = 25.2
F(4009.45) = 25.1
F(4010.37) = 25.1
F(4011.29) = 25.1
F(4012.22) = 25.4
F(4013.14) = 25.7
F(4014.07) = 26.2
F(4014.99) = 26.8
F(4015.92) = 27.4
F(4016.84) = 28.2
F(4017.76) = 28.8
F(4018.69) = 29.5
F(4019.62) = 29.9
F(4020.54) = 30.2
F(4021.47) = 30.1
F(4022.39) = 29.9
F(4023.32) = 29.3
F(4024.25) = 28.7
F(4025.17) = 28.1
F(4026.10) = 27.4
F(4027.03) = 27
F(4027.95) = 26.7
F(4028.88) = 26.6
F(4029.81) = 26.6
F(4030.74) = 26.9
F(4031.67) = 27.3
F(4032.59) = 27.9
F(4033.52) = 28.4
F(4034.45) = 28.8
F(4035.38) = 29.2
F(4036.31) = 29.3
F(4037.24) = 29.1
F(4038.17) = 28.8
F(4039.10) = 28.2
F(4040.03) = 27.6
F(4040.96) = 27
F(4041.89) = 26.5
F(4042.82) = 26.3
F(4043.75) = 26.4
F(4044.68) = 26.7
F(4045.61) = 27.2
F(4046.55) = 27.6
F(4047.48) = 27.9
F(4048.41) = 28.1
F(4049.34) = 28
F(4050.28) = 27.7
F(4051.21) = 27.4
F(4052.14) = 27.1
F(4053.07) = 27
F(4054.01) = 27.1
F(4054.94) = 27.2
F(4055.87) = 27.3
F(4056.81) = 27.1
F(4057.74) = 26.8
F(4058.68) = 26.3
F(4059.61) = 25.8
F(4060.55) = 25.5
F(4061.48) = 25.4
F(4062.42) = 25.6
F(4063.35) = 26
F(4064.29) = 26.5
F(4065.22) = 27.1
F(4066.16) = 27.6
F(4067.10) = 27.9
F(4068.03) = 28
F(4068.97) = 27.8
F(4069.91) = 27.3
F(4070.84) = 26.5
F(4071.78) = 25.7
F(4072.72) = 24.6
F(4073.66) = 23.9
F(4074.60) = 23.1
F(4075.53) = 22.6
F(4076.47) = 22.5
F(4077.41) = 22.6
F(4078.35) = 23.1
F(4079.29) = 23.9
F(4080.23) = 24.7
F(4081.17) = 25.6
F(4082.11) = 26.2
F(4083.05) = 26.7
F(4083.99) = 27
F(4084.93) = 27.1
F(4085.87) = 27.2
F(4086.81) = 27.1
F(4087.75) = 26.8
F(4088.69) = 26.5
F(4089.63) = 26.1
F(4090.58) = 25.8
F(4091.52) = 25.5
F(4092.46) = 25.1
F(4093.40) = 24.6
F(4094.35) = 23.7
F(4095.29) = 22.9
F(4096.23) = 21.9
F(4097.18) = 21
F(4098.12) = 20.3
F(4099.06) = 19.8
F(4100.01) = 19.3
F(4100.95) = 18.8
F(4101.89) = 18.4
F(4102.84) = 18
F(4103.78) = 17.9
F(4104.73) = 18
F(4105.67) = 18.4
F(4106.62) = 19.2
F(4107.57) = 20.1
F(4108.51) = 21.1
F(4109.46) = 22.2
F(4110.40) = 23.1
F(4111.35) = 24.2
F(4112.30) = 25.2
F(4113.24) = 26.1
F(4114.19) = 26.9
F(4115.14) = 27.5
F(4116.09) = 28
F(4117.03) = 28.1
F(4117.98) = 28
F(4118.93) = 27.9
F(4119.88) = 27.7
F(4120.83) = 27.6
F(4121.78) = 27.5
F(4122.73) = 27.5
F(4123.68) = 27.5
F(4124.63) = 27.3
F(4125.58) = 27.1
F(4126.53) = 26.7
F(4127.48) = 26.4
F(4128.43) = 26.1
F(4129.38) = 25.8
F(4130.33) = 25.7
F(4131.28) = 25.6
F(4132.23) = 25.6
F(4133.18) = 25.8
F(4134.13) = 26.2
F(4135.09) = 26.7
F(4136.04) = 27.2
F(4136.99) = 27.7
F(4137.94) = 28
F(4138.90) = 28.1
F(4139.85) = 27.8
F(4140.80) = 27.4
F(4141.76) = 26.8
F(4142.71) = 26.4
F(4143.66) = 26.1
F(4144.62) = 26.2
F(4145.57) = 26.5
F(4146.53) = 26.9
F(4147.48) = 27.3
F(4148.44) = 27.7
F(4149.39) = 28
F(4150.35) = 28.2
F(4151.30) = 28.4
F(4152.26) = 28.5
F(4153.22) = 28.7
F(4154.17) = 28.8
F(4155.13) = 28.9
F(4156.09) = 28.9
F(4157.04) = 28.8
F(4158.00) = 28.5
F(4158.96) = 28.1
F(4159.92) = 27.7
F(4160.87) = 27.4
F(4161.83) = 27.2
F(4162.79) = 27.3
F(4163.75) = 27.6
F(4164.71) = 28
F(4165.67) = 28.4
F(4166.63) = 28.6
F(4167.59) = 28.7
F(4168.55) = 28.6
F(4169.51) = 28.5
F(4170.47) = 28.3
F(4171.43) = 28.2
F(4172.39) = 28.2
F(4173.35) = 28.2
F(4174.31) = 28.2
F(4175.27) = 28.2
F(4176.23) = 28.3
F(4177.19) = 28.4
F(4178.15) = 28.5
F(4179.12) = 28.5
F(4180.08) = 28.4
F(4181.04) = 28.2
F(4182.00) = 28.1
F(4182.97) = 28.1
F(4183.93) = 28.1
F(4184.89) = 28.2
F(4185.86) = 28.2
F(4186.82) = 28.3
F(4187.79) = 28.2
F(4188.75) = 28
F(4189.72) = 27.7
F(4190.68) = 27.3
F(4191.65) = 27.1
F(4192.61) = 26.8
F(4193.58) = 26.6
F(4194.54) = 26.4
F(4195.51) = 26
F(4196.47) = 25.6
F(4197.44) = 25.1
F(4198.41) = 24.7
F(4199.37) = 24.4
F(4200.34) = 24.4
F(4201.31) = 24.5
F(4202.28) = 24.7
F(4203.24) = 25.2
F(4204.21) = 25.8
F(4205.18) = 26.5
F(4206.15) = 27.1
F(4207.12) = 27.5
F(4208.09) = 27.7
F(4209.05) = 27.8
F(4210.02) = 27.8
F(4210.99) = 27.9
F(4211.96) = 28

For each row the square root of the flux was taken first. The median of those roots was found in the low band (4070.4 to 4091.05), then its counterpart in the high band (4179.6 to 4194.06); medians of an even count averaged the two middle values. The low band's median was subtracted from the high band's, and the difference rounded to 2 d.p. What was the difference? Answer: 0.23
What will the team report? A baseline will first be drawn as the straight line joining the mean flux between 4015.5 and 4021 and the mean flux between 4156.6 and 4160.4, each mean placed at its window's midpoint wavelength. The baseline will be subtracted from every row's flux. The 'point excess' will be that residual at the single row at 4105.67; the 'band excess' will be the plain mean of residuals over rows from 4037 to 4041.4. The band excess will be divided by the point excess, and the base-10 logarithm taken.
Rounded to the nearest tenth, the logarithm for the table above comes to -1.1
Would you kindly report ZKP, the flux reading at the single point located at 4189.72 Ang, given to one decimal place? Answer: 27.7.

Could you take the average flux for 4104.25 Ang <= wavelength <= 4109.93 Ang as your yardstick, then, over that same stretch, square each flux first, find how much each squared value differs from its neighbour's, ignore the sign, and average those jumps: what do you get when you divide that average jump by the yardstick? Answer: 1.70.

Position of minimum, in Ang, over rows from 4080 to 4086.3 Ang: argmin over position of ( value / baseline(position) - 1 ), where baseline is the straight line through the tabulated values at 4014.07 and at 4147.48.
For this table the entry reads 4080.23 Ang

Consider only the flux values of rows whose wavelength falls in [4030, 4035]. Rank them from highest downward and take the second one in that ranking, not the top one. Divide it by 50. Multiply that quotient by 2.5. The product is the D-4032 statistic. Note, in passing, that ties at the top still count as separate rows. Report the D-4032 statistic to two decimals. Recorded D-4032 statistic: 1.42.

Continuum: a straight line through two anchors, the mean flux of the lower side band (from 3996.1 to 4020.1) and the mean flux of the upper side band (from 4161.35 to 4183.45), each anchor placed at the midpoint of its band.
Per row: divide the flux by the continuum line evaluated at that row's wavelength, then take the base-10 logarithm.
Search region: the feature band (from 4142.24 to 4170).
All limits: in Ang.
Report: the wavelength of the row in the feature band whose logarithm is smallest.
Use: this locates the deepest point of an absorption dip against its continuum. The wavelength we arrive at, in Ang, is 4143.66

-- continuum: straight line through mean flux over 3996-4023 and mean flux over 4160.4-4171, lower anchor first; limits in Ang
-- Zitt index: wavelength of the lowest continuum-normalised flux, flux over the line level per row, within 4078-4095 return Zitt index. 4078.35 Ang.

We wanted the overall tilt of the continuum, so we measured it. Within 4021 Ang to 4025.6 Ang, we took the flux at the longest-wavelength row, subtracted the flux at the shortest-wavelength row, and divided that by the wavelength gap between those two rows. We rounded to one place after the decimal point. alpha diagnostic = -0.5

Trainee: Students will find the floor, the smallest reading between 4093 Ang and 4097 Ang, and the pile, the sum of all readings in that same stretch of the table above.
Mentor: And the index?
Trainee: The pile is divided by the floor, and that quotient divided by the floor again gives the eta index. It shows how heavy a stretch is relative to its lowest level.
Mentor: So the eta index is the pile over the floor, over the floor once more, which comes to 0.194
